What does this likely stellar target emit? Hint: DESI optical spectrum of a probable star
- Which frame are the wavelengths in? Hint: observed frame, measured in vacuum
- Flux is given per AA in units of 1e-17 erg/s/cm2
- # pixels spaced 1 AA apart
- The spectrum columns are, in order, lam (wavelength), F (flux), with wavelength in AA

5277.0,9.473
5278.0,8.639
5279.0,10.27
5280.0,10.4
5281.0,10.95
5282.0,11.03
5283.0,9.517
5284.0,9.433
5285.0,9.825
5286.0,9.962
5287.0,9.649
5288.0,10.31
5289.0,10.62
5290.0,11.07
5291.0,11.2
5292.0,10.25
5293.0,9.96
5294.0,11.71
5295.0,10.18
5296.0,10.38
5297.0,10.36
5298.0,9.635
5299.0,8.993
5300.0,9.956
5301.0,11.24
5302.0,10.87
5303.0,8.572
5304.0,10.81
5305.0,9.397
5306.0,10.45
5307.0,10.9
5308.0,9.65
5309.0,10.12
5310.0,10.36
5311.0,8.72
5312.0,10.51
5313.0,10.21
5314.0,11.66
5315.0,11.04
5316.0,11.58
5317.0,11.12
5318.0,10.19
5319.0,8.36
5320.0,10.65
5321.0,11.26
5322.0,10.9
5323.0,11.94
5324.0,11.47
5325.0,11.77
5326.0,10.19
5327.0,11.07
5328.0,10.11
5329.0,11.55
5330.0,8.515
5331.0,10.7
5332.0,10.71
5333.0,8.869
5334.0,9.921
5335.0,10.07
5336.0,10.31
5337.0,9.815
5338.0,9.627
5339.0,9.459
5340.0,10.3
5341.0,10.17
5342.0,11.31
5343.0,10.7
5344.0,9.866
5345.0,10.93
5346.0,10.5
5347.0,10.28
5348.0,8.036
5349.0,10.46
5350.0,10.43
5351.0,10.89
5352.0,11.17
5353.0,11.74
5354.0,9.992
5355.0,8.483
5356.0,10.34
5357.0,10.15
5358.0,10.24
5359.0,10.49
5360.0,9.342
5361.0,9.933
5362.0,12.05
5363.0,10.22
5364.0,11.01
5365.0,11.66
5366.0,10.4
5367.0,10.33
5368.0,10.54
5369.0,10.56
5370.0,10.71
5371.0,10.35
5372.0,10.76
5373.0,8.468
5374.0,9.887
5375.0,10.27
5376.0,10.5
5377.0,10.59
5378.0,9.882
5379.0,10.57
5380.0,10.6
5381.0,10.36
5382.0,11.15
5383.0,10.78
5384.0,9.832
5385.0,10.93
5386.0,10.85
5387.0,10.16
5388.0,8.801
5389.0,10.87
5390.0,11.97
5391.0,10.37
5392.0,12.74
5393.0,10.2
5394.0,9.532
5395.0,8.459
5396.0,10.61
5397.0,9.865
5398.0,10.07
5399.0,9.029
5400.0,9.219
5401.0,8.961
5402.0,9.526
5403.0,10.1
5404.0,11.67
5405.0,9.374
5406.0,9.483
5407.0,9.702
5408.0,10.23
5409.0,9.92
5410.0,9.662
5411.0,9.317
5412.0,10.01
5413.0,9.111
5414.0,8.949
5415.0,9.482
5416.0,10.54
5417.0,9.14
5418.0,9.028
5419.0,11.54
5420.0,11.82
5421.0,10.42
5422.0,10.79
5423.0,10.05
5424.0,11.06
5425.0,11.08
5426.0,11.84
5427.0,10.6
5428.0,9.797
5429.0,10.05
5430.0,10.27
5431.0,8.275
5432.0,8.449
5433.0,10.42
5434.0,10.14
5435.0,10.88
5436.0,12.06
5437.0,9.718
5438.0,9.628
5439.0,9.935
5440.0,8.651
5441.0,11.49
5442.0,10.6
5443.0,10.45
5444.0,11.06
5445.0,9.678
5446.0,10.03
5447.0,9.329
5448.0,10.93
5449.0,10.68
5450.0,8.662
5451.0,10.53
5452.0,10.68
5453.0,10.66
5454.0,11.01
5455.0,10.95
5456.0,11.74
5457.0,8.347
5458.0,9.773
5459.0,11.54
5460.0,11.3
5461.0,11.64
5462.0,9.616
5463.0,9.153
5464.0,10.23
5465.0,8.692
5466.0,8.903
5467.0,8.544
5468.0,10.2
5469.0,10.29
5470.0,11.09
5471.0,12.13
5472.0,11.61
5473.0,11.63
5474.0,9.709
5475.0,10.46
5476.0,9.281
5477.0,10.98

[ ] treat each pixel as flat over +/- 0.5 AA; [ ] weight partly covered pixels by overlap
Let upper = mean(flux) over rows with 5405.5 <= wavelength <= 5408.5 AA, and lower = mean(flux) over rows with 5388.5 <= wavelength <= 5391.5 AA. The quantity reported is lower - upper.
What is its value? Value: 1.3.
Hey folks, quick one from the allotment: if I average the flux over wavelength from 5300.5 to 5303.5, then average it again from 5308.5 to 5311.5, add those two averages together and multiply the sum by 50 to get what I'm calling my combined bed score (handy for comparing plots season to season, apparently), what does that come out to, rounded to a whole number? 998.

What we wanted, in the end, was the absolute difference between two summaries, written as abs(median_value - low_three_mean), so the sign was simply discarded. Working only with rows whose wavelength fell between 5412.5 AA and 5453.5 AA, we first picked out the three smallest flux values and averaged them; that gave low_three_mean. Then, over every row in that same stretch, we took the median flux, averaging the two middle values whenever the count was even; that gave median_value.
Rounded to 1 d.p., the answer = 2.0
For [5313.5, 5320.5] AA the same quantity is 1.3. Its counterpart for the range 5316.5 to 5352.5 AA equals 2.1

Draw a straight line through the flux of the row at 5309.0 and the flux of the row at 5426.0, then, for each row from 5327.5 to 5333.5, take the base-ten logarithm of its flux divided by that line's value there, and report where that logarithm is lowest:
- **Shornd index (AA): 5330.0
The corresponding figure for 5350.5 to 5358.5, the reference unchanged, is 5355.0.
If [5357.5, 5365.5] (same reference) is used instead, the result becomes 5360.0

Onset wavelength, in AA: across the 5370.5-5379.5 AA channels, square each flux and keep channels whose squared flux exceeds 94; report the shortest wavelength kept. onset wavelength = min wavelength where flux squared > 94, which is 5371.0 AA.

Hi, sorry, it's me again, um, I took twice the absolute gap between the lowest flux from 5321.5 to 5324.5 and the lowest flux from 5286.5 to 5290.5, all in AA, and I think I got 2.5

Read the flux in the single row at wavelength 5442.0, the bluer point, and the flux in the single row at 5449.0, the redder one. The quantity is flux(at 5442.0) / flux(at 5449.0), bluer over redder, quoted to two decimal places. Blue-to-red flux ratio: 0.99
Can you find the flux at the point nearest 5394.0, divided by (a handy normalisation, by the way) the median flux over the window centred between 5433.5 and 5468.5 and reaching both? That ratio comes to 0.93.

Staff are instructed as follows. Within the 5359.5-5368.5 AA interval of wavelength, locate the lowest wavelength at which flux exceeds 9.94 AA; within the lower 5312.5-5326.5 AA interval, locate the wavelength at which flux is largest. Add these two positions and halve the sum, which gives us 5342.5 AA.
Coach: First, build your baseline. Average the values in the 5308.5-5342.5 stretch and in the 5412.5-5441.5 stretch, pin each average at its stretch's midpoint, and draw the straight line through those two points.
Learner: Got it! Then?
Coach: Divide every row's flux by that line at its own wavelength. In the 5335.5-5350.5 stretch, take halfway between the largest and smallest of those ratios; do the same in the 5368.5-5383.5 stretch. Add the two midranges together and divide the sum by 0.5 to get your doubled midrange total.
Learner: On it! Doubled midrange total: 3.768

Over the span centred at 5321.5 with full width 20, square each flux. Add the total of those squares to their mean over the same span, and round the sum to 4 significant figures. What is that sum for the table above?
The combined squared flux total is 2441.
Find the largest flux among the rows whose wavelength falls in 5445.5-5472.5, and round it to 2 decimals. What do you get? 12.13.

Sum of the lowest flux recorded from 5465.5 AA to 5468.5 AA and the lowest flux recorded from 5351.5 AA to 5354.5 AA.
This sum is 19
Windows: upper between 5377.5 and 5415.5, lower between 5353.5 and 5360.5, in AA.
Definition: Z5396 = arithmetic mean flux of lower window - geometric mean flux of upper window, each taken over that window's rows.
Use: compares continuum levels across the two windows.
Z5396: -0.2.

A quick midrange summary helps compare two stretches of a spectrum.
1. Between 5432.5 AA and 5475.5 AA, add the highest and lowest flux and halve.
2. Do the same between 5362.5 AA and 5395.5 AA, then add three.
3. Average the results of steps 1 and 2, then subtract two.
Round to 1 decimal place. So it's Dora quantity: 9.9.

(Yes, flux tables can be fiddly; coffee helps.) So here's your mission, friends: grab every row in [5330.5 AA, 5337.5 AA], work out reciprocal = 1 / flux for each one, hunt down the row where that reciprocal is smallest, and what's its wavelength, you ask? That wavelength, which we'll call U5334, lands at 5332.0 AA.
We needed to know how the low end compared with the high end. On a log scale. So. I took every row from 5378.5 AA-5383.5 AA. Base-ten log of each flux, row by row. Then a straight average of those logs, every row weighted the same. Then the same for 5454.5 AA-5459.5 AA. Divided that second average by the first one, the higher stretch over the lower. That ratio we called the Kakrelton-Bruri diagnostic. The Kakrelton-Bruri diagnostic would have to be 0.99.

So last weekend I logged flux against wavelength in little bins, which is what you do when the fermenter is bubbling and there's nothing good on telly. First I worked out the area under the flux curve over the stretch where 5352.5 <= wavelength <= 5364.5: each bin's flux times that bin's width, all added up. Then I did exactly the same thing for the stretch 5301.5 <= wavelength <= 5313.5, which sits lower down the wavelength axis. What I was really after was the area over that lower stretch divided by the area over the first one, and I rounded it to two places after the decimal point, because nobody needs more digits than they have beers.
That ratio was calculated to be 0.97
